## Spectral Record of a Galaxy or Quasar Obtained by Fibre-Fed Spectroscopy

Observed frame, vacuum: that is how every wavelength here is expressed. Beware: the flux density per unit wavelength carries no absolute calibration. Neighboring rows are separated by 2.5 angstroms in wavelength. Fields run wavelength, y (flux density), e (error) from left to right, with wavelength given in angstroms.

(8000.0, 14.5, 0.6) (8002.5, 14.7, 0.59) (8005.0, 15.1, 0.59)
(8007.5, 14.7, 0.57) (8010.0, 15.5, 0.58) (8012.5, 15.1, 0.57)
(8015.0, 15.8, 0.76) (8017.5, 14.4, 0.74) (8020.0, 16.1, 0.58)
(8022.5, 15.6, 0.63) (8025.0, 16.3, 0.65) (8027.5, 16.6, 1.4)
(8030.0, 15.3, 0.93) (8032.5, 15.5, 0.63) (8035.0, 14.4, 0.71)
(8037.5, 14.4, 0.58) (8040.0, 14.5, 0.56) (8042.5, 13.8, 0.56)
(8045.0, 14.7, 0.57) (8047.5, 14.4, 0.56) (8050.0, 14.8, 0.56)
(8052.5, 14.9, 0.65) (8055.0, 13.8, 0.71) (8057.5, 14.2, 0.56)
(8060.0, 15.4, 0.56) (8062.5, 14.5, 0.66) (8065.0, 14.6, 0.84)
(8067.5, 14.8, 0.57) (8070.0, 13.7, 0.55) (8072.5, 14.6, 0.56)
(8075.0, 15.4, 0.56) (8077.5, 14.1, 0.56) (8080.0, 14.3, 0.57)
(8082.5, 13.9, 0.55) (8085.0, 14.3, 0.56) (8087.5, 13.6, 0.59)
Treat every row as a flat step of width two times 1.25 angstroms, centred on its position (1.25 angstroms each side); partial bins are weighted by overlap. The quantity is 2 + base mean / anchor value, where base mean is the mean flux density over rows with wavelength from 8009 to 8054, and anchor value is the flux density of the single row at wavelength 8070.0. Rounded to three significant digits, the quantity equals 3.10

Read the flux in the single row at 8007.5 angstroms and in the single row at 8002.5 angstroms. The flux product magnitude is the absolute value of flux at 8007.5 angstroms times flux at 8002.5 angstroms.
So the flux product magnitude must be 216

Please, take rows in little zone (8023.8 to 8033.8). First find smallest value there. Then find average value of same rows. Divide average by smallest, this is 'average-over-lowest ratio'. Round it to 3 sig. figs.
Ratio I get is 1.04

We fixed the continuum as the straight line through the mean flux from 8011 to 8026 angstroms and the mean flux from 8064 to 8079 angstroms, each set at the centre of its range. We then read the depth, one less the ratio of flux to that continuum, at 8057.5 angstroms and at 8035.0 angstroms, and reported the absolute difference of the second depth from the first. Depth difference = 0.01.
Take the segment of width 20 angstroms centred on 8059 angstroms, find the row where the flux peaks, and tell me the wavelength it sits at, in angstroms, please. 8060.0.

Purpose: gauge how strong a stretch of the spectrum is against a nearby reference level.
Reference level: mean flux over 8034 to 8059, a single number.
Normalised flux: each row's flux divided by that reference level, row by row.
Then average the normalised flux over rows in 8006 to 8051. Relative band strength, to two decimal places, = 1.05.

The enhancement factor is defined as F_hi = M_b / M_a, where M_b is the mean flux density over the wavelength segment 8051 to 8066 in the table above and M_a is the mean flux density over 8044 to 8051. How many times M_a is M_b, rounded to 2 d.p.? 1.00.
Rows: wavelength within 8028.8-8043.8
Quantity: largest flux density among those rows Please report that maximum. 15.5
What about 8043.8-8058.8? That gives 14.9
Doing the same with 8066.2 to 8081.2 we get 15.4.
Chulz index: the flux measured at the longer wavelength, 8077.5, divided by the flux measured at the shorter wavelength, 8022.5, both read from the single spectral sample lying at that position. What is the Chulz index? 0.90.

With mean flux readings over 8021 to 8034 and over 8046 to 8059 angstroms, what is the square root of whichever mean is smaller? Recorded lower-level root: 3.80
